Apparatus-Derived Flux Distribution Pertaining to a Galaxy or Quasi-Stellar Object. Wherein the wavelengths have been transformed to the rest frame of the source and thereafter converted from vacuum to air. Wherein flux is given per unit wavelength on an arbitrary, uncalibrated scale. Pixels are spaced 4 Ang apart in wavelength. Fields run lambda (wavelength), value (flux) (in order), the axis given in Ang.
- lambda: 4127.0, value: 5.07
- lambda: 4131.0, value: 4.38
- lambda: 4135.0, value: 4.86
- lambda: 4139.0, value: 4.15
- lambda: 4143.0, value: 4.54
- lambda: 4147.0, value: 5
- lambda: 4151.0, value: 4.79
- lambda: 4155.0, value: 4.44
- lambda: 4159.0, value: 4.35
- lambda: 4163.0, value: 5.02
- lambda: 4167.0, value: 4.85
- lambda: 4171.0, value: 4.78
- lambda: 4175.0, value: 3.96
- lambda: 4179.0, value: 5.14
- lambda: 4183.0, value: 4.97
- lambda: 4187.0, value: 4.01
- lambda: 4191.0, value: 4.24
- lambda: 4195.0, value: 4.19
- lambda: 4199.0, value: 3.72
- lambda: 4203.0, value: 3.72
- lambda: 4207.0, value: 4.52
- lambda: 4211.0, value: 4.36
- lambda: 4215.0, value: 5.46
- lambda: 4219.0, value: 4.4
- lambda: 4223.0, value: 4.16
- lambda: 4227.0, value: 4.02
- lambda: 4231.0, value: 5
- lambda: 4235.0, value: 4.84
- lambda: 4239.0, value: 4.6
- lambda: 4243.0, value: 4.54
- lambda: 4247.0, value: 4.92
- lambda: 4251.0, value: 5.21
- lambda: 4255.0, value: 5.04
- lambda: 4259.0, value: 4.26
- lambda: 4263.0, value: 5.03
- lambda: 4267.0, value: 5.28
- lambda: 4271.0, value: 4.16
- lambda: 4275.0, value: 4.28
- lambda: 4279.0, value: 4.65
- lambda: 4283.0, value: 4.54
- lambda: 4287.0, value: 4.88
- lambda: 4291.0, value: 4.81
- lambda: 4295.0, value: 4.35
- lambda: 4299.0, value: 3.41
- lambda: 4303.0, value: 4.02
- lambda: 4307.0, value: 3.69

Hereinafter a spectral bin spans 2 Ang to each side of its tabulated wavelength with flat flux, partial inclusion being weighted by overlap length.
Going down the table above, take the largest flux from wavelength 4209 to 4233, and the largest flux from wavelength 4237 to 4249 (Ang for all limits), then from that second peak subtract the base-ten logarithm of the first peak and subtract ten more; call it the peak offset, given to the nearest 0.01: -5.82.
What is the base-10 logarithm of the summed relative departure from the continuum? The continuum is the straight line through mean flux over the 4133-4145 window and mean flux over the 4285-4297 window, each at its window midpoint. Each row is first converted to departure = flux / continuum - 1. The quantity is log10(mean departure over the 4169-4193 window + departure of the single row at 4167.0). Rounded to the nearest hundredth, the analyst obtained -1.25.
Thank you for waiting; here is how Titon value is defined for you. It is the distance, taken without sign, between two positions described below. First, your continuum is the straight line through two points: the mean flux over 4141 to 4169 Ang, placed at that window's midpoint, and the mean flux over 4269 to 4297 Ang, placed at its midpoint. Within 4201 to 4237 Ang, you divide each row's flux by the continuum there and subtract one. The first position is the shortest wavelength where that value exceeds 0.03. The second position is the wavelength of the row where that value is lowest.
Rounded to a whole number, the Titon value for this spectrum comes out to 12 Ang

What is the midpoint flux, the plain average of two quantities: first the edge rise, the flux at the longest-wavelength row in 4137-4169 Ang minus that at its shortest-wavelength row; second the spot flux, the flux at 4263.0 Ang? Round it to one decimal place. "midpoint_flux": 2.9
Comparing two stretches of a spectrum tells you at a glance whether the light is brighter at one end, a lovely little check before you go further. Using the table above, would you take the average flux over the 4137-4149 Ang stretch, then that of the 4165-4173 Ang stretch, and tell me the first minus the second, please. -0.25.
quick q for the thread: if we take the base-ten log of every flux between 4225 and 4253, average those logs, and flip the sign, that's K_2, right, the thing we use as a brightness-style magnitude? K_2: -0.674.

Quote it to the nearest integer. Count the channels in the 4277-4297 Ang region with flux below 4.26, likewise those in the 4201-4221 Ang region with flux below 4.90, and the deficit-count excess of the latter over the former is 4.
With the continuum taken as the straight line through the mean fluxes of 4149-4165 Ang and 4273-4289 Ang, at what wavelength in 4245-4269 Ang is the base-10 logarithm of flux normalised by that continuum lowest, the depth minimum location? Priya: 4259.0 Ang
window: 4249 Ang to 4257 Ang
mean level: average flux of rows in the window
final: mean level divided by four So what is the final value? 1.28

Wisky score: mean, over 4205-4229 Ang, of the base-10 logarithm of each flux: 0.650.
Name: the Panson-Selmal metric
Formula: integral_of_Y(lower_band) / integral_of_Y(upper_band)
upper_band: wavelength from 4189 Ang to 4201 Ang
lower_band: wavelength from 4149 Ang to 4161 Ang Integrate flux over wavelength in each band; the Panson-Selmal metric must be 1.12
